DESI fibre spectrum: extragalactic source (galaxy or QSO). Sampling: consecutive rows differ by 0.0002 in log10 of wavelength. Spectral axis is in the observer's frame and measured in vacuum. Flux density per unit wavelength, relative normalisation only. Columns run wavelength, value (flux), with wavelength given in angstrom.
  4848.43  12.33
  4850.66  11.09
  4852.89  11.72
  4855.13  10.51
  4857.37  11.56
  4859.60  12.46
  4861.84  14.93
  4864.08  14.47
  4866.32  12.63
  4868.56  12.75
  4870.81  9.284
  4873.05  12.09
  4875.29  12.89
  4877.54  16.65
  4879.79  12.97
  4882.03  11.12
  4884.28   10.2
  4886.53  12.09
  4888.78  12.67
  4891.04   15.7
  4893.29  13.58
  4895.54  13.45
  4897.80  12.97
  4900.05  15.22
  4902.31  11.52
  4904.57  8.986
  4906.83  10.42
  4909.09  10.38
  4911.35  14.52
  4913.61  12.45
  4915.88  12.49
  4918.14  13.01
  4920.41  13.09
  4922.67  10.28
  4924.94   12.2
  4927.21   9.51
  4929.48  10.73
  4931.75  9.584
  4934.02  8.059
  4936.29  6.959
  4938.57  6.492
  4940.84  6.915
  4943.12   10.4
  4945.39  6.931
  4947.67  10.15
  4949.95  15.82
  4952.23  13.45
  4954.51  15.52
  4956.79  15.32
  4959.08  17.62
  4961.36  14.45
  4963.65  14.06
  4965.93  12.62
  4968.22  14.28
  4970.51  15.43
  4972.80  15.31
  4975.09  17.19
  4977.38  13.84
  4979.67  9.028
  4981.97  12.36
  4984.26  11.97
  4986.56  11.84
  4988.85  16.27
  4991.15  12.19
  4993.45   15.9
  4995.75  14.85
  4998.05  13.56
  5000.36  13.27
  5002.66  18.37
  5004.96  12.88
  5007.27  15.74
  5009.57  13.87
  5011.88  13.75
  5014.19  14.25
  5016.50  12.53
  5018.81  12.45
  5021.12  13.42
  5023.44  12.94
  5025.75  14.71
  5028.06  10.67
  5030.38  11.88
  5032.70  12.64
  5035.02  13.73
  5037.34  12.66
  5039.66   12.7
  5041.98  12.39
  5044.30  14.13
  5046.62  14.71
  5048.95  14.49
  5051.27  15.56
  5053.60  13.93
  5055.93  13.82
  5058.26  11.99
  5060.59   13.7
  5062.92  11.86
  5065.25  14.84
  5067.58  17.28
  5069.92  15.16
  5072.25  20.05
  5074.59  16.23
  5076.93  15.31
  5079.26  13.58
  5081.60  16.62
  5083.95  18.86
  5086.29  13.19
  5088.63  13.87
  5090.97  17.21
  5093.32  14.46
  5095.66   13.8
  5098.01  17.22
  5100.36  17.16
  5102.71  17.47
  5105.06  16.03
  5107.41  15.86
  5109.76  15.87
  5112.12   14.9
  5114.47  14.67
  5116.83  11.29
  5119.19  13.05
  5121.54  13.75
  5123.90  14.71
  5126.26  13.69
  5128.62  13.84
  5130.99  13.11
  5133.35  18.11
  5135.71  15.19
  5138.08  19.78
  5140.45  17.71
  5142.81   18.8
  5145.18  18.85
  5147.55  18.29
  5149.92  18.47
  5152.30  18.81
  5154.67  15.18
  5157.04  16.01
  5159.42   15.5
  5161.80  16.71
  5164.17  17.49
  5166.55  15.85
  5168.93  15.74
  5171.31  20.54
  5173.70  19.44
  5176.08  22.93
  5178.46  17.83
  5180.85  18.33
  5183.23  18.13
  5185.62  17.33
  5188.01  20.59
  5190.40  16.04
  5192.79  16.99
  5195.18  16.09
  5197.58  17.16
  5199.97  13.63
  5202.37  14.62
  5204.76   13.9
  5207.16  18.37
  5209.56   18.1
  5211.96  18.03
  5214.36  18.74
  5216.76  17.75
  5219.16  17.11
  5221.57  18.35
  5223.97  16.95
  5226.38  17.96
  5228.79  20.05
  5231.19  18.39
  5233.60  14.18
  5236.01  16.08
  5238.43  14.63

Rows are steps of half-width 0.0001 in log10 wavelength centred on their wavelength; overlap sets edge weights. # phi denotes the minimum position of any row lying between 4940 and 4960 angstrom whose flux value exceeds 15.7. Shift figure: 4949.95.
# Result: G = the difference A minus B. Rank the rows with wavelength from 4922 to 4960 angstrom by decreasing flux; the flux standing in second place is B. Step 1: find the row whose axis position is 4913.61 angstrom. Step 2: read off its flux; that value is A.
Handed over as -3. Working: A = 12.45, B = 15.82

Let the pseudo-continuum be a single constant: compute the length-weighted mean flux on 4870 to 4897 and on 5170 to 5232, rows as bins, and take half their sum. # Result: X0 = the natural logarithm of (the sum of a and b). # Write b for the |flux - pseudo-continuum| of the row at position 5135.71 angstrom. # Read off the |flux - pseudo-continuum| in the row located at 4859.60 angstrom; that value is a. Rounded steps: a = 2.8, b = 0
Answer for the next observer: 1.08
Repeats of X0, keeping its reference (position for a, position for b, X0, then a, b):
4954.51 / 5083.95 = 1.33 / 0.2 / 4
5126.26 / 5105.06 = 0.85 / 1.6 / 1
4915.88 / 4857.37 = 1.88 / 2.8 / 4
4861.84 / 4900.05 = -0.84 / 0.4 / 0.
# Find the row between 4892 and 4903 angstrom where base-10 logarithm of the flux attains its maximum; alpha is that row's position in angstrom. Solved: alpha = 4900.05 angstrom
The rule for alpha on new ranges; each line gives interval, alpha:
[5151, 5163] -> 5152.30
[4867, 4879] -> 4877.54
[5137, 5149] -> 5138.08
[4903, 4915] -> 4911.35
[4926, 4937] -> 4929.48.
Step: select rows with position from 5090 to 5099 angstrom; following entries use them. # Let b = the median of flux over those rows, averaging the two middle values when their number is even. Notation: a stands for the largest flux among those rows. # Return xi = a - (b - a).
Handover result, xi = 19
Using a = 17.22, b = 16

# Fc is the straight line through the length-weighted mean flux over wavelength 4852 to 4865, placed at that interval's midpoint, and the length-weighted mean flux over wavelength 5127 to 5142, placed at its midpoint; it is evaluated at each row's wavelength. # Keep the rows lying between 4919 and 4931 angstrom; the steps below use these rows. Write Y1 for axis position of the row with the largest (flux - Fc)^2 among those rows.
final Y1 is 4927.21 angstrom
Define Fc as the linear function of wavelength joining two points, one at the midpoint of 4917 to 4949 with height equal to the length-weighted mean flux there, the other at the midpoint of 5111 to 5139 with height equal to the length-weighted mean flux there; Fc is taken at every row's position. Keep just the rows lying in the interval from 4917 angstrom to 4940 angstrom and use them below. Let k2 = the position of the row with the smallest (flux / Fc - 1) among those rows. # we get 4938.57 angstrom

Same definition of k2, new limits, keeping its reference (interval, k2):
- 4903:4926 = 4904.57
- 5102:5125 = 5116.83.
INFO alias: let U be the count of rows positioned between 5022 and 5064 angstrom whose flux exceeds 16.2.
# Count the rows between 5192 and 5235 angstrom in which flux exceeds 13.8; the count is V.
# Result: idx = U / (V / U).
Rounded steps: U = 0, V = 17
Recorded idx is 0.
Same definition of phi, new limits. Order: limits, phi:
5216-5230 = 5216.76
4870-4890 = 4877.54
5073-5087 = 5074.59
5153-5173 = 5157.04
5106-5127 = 5107.41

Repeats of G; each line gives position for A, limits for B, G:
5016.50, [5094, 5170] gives -6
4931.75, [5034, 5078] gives -8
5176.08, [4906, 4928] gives 10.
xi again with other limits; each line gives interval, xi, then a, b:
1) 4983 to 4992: 20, 16.27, 12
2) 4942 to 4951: 21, 15.82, 10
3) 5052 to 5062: 14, 13.93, 14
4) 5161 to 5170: 19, 17.49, 16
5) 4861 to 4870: 16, 14.93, 14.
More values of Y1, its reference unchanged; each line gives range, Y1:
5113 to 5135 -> 5116.83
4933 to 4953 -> 4938.57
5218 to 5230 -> 5228.79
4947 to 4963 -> 4959.08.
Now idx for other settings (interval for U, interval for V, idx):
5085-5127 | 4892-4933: 8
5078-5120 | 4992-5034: 5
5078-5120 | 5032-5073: 4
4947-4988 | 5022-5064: 1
